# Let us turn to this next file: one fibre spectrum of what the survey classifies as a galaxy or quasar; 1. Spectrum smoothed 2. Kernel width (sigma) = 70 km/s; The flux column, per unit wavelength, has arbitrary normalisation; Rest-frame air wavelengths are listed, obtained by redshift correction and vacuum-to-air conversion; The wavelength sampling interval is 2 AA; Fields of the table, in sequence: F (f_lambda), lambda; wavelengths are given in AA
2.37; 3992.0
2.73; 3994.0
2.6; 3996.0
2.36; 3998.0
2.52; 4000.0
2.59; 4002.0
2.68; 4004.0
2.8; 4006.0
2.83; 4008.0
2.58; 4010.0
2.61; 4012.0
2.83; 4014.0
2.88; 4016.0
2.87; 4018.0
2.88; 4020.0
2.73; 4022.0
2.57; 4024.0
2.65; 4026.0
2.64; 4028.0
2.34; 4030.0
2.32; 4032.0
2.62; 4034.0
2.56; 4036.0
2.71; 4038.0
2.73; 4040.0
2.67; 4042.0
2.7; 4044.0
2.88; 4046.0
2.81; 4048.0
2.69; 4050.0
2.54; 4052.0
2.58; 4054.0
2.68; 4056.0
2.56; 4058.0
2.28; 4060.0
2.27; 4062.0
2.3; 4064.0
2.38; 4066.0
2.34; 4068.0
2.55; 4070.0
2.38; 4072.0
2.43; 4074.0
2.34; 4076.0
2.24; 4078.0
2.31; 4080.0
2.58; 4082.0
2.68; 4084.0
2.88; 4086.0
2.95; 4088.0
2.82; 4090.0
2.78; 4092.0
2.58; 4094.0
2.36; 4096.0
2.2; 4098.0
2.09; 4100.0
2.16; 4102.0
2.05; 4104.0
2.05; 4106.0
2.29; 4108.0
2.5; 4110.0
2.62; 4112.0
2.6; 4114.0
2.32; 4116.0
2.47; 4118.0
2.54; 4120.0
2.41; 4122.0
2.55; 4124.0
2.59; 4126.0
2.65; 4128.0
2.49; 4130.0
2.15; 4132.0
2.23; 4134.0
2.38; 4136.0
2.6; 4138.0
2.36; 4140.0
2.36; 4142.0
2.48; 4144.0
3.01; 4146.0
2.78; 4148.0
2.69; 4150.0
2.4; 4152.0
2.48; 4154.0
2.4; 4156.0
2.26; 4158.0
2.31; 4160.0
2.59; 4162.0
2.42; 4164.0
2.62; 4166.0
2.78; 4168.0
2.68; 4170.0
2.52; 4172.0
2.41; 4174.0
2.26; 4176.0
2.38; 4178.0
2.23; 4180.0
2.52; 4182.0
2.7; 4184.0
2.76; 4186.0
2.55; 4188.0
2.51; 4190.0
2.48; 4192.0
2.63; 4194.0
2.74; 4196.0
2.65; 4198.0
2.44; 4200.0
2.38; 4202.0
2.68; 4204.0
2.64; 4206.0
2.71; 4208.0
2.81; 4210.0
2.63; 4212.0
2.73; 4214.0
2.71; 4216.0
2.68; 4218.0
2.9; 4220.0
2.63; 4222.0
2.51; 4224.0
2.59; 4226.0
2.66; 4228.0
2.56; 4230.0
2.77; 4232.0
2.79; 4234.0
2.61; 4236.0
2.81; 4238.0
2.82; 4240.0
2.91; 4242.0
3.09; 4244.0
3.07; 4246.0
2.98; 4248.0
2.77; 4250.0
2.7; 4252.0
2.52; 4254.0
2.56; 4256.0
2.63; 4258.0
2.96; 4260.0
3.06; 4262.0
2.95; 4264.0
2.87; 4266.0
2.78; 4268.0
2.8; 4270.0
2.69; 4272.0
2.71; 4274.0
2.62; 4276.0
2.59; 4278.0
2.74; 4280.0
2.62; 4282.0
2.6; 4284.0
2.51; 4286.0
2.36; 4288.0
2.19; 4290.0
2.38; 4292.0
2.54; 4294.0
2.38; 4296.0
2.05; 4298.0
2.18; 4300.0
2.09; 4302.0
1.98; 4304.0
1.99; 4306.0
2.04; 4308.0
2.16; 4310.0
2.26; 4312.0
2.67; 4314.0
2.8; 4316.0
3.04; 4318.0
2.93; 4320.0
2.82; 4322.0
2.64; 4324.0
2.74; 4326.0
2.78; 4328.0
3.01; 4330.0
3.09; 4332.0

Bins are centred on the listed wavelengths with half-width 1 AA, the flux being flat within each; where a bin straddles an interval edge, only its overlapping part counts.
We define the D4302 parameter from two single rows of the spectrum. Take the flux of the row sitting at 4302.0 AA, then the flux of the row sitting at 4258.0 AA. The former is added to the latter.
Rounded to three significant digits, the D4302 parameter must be 4.72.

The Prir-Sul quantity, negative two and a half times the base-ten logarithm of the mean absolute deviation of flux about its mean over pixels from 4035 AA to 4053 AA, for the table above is 2.8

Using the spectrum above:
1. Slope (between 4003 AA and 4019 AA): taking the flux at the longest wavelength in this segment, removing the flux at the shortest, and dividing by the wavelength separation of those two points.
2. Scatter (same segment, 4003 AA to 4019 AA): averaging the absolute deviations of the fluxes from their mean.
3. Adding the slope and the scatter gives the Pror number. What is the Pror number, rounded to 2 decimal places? 0.12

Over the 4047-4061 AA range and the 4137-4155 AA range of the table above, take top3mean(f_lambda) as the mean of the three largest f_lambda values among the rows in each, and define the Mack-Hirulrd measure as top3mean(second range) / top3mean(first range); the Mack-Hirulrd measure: 1.04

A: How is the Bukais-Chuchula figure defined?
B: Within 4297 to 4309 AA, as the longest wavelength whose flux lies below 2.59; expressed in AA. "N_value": 4308.0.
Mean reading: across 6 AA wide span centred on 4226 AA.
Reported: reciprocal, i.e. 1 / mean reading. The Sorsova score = 0.387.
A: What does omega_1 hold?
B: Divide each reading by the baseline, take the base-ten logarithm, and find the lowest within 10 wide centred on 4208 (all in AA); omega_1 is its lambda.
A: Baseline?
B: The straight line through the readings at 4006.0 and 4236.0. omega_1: 4212.0 AA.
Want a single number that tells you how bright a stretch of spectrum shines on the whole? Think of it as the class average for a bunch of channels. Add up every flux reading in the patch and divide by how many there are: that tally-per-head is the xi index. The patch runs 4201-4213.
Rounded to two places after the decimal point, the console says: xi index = 2.64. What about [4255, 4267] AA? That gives 2.84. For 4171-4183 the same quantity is 2.39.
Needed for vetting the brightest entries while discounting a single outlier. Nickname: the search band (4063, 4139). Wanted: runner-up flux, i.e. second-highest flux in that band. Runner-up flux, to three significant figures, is 2.88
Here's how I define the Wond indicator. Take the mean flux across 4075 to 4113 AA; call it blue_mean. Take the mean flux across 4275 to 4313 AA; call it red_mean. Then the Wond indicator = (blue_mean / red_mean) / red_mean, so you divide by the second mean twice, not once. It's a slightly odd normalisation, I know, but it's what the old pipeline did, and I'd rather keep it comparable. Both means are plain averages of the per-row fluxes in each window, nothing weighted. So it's 0.450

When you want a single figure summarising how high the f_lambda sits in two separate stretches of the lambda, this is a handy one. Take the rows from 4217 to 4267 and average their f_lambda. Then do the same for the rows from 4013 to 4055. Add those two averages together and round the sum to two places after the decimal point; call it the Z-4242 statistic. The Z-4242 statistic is 5.45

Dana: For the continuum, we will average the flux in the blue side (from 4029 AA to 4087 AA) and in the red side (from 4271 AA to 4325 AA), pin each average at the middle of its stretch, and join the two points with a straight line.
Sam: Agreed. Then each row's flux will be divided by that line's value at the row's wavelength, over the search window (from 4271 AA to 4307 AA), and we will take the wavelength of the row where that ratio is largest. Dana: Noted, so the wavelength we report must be 4280.0 AA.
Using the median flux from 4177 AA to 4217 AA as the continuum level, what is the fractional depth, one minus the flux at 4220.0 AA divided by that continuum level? -0.10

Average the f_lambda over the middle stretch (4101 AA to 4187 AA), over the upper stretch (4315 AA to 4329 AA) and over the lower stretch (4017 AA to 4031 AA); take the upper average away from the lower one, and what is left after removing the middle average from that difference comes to -2.62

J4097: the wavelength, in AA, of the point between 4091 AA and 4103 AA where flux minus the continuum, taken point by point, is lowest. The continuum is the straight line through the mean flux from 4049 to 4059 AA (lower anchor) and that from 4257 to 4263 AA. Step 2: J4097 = 4100.0 AA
